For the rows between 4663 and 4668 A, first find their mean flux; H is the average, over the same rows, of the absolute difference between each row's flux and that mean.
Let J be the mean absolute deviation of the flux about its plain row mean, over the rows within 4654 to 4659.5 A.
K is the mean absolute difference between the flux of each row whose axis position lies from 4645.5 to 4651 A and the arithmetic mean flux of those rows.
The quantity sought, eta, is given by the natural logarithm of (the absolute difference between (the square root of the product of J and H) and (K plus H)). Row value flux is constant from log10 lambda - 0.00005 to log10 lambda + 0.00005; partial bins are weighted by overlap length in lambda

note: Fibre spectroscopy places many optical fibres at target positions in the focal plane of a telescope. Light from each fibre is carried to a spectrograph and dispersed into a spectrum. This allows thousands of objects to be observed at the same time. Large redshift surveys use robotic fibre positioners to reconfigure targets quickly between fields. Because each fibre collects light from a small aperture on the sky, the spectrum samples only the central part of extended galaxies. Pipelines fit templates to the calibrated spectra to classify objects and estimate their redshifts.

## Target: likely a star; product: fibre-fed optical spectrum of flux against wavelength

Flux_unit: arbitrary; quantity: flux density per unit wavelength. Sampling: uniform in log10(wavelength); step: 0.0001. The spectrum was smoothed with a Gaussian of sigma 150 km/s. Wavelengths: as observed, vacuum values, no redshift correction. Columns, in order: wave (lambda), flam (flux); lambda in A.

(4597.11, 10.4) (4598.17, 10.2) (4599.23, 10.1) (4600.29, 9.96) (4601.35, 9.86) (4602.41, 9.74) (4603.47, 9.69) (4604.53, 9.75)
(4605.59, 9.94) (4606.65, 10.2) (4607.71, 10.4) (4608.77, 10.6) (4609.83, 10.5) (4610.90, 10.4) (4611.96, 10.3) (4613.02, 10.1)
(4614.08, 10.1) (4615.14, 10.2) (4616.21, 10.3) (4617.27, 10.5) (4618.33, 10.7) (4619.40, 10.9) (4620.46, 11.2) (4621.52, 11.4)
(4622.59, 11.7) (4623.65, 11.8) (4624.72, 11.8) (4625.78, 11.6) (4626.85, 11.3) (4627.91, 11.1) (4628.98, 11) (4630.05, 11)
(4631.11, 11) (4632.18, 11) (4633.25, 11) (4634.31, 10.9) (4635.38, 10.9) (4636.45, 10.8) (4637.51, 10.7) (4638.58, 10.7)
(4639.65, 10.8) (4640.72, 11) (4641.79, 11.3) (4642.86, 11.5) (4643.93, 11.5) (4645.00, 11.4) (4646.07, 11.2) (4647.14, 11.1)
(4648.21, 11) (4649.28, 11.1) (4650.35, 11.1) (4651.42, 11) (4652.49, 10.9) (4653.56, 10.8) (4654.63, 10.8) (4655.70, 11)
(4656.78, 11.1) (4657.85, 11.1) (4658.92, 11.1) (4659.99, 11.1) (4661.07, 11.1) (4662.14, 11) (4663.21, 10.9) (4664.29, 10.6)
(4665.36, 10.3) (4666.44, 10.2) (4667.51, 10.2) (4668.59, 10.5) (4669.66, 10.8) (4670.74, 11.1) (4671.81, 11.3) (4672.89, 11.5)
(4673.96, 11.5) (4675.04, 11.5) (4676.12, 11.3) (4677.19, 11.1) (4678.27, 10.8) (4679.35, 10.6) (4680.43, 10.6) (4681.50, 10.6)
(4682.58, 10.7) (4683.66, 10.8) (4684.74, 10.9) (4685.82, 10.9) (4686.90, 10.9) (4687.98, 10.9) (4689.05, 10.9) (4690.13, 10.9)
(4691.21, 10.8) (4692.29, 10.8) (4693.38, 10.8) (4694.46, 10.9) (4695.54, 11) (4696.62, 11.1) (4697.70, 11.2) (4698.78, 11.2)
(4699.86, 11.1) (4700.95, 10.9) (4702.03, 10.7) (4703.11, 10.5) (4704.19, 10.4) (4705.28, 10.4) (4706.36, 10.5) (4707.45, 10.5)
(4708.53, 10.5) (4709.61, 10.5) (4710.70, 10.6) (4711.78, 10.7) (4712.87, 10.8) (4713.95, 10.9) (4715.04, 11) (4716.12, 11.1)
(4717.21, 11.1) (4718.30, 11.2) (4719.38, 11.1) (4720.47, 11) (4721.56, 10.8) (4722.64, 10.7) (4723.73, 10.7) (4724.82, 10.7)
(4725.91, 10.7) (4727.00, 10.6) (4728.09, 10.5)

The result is -2.0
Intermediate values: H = 0.25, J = 0.10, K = 0.040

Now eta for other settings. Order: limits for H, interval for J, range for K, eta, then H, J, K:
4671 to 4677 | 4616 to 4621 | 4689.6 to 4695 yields -4.2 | 0.10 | 0.26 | 0.048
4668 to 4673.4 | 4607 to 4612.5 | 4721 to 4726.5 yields -1.7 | 0.31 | 0.09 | 0.032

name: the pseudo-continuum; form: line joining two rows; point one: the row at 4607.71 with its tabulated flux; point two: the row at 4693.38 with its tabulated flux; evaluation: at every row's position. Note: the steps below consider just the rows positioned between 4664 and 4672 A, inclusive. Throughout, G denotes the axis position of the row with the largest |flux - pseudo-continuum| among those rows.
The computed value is 4671.81 A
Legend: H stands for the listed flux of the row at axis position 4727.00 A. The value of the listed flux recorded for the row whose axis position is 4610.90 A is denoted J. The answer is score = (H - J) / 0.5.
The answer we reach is 0.40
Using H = 10.6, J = 10.4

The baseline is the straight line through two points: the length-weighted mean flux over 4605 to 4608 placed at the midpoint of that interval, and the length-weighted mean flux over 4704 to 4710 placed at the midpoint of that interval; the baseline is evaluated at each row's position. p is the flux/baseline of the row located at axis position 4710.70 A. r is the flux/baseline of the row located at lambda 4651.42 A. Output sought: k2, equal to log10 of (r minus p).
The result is -1.2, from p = 1.01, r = 1.07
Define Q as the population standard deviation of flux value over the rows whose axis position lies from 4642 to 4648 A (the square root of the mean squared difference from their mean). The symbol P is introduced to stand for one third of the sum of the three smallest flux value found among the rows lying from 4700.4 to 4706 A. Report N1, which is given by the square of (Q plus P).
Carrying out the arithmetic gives 112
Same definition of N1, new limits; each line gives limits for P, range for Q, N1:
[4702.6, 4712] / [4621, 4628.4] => 114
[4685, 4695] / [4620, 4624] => 122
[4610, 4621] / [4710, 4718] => 106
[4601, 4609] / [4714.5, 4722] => 97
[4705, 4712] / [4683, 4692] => 110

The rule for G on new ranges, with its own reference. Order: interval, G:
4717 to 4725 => 4718.30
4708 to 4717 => 4709.61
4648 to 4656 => 4649.28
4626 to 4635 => 4626.85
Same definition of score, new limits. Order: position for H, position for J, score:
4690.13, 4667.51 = 1.40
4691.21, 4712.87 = 0.00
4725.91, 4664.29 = 0.20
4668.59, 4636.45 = -0.60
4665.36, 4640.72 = -1.40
